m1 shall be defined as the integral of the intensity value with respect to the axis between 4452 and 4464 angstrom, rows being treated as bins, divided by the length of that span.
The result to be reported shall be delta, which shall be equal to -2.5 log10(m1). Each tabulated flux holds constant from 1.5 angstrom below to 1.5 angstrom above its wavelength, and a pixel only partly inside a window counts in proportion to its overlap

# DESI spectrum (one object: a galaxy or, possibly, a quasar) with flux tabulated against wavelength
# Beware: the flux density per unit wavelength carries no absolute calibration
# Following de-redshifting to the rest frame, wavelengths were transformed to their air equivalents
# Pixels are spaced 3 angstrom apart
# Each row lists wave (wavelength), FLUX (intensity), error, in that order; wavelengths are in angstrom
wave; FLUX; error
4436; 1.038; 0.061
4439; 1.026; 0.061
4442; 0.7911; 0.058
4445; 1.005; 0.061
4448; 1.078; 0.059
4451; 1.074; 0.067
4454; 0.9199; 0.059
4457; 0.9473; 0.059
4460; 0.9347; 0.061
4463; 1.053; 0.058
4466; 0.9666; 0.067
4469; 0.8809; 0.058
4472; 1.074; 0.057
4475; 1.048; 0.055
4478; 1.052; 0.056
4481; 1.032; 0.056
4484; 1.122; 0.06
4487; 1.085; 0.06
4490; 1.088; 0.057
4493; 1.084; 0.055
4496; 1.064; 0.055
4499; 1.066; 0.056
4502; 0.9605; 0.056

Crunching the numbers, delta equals 0.04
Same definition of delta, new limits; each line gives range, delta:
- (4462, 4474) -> 0.01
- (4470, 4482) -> -0.05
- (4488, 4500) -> -0.08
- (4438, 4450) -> 0.03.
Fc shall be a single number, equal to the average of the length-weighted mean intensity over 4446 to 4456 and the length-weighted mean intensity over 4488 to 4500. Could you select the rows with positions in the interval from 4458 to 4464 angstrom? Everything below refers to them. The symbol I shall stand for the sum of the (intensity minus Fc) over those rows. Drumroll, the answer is -0.11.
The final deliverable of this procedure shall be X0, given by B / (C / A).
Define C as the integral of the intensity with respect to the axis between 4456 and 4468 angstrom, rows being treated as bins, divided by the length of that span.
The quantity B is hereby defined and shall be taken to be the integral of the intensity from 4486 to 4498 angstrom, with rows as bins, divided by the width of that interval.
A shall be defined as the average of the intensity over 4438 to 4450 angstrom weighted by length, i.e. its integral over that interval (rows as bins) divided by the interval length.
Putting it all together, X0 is 1.08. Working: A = 0.98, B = 1.08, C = 0.97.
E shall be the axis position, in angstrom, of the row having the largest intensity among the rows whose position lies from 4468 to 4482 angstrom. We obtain 4472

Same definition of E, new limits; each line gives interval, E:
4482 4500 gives 4484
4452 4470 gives 4463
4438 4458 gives 4448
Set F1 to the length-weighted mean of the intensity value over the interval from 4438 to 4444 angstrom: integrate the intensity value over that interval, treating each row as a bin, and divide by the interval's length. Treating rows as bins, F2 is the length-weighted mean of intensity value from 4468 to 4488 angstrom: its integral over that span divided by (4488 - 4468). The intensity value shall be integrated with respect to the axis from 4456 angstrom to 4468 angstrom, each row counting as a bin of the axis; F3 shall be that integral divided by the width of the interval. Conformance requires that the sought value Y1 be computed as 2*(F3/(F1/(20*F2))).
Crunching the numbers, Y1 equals 44.8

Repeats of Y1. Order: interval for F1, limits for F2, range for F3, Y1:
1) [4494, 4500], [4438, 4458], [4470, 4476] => 38.4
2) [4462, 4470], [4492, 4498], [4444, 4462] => 44.1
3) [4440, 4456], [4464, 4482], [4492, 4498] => 44.4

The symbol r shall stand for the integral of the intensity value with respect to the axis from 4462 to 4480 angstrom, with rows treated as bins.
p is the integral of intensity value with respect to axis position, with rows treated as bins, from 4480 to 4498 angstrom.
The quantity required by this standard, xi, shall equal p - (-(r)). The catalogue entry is 37.7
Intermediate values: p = 19.44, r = 18.2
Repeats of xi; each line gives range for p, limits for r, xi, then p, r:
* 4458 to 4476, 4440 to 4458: 35.3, 17.82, 17.5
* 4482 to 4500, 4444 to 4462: 37.4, 19.51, 17.9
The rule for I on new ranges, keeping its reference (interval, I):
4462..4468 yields -0.08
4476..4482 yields -0.01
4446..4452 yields 0.06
